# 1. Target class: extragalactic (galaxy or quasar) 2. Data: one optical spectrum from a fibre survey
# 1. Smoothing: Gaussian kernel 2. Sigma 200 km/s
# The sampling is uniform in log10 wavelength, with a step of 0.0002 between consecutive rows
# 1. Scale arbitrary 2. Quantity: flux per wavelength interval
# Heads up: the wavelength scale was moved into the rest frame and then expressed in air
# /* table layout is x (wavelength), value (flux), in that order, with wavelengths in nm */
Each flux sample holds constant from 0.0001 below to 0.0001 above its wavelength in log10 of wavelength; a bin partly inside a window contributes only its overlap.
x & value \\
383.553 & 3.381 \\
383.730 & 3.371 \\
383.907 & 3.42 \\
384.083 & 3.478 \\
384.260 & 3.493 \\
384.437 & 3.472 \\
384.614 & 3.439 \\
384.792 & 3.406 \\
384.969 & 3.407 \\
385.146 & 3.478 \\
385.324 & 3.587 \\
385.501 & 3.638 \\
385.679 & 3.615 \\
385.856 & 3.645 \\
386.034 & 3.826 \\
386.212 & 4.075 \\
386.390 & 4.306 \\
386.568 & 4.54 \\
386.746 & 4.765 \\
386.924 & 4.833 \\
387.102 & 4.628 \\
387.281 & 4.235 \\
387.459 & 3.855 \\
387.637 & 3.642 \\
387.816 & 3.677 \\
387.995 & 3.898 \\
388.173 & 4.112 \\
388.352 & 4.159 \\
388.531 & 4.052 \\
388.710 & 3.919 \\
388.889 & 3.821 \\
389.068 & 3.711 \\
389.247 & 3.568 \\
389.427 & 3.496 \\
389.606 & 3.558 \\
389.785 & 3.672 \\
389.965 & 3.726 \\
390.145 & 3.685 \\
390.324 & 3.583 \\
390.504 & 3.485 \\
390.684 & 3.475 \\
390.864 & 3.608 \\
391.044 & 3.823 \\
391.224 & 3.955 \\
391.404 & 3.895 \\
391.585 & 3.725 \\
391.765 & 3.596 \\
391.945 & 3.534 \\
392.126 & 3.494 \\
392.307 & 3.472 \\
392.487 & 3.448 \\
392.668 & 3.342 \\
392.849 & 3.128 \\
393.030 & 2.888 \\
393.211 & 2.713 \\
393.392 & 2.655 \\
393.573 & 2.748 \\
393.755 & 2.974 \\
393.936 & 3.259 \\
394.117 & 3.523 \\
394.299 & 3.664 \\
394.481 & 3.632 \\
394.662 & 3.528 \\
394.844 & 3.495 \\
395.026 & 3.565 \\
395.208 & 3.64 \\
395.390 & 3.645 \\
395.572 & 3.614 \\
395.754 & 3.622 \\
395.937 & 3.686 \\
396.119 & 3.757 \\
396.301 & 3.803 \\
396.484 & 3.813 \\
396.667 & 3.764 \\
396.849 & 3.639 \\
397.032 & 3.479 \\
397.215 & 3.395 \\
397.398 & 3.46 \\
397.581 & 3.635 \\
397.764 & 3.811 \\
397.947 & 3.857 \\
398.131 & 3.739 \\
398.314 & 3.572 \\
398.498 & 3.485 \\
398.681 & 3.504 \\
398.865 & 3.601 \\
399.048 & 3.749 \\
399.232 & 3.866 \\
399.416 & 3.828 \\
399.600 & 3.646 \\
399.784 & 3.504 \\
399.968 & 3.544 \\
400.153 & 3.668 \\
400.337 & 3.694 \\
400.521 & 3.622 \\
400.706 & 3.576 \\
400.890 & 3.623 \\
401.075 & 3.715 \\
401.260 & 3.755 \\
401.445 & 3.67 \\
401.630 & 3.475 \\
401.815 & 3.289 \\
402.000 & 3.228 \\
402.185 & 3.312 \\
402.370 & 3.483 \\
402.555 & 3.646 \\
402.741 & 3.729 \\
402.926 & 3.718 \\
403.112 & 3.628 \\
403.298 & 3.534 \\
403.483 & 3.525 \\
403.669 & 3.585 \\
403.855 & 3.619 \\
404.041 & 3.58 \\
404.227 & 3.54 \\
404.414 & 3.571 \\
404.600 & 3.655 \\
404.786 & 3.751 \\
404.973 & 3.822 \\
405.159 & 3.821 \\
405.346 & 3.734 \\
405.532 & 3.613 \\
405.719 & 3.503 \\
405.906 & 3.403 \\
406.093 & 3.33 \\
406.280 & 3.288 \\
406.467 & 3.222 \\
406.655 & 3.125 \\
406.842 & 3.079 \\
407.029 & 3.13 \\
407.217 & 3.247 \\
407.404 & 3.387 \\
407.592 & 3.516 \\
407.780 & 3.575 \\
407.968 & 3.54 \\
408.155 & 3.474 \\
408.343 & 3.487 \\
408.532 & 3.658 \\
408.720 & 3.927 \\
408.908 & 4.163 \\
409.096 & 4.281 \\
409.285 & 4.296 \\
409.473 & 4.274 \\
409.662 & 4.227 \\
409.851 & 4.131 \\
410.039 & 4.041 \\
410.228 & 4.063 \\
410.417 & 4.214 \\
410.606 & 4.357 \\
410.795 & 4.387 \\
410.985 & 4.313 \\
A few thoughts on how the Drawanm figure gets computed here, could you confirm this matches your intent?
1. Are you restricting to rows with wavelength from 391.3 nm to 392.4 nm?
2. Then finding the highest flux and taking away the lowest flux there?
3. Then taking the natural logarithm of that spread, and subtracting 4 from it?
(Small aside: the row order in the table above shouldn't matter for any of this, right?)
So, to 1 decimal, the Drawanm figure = -4.9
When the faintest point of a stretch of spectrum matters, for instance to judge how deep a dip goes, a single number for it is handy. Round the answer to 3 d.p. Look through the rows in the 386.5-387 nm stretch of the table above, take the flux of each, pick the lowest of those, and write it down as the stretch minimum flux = 4.540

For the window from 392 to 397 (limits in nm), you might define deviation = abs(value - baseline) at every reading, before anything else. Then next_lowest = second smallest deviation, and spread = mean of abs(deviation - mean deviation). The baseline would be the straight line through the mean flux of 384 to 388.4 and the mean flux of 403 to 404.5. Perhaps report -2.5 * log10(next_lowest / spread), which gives 1.9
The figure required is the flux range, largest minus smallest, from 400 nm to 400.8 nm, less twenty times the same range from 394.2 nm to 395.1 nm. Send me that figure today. -3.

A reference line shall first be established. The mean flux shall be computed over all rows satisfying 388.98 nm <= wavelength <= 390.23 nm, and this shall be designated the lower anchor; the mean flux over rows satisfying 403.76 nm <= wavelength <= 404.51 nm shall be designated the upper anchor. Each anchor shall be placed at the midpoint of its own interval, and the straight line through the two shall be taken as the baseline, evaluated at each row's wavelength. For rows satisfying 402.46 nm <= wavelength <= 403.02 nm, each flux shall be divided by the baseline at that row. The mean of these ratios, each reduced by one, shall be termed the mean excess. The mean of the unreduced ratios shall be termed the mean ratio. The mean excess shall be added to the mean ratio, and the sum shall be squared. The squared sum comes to 1.1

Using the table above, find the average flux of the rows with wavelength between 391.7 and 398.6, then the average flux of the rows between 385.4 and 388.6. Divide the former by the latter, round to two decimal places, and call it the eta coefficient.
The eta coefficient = 0.85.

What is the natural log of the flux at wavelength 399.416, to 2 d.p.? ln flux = 1.34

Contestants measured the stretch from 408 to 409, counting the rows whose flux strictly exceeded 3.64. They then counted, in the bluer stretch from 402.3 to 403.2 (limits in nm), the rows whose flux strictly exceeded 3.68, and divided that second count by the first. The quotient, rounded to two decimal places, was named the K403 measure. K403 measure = 0.67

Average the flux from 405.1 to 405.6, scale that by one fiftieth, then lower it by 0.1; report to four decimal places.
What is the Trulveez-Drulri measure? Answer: -0.0255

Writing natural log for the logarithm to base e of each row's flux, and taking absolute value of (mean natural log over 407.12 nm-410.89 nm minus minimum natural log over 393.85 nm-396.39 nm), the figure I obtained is 0.18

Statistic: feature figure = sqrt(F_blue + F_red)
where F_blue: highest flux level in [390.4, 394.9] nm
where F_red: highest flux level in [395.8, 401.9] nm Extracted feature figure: 2.80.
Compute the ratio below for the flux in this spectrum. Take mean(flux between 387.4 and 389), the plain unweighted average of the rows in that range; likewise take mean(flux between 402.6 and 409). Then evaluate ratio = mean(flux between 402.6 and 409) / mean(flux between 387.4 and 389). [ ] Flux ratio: 0.91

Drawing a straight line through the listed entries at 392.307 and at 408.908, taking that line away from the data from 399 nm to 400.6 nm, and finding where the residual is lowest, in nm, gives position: 399.784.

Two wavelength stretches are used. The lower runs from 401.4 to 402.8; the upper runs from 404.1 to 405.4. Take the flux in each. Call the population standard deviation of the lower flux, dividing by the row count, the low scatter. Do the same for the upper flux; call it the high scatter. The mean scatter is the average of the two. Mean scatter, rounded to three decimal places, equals 0.142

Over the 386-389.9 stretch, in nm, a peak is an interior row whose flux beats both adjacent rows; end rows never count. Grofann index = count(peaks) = 2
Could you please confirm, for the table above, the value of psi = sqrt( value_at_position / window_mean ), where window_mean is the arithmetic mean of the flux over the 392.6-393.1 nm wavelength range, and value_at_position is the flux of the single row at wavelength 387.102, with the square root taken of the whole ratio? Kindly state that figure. 1.22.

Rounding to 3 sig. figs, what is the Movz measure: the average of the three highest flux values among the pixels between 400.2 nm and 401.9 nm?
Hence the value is 3.72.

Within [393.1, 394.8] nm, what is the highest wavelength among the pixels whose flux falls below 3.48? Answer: 393.936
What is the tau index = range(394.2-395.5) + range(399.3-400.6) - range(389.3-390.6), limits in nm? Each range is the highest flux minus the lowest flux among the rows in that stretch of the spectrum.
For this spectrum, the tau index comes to 0.25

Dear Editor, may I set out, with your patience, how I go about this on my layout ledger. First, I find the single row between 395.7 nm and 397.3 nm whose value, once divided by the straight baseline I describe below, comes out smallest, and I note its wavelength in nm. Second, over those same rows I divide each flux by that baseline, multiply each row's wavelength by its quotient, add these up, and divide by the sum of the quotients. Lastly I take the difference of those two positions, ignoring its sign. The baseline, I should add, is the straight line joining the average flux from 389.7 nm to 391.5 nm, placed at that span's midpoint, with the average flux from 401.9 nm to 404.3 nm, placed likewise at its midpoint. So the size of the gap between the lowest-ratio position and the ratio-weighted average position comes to 0.74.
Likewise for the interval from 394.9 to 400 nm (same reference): 0.28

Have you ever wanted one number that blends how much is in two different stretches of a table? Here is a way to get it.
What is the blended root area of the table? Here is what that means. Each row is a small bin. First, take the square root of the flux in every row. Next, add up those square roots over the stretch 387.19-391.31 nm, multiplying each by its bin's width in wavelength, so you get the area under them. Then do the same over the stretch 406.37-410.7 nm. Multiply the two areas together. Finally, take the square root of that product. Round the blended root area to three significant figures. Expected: 8.19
